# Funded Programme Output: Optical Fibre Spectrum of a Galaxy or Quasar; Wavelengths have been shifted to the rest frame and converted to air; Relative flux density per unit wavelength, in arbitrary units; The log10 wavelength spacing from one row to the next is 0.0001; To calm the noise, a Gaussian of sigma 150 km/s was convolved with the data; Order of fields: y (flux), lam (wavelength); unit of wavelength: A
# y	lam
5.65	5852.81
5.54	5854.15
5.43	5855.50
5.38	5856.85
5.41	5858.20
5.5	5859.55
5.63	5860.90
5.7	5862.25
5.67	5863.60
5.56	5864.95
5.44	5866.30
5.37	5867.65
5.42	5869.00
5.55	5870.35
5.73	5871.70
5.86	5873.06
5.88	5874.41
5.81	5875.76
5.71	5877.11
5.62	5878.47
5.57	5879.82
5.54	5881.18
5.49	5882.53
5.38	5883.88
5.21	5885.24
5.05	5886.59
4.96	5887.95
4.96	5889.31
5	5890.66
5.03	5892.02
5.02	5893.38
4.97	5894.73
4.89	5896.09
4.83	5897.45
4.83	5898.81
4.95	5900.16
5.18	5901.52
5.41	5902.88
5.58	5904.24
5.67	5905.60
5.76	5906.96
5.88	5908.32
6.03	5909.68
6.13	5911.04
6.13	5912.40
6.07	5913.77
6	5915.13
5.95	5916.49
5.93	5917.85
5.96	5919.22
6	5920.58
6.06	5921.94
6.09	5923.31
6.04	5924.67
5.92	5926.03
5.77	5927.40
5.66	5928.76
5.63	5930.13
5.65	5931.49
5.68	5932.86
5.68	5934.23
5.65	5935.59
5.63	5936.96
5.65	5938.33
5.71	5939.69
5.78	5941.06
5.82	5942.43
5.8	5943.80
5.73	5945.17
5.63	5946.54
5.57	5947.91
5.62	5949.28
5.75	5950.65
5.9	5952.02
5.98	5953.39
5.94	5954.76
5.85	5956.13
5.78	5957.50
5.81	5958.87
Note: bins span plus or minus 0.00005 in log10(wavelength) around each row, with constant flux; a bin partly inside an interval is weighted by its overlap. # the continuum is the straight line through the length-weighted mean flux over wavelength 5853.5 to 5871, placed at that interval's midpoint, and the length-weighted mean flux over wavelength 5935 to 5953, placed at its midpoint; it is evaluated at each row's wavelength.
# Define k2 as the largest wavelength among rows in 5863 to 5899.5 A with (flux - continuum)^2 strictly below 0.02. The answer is 5882.53 A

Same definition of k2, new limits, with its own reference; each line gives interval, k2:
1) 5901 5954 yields 5950.65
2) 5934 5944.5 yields 5943.80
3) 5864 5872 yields 5870.35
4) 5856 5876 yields 5870.35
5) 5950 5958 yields 5957.50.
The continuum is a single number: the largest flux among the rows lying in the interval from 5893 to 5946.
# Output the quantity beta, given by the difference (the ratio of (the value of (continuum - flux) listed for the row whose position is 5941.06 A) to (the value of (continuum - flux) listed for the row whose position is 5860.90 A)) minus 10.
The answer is -9.30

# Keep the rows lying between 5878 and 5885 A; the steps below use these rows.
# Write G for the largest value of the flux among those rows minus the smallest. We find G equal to 0.24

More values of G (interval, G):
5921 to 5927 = 0.17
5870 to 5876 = 0.33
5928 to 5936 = 0.05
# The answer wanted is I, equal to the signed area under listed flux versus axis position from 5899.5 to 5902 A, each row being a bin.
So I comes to 13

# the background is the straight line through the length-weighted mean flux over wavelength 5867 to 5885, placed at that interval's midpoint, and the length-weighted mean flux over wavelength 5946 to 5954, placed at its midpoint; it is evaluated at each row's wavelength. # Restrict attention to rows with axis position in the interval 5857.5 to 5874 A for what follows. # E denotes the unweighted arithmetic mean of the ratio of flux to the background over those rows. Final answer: 1.00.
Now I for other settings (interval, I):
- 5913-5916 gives 18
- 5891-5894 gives 15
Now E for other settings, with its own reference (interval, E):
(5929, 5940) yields 0.99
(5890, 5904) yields 0.89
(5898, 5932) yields 1.02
